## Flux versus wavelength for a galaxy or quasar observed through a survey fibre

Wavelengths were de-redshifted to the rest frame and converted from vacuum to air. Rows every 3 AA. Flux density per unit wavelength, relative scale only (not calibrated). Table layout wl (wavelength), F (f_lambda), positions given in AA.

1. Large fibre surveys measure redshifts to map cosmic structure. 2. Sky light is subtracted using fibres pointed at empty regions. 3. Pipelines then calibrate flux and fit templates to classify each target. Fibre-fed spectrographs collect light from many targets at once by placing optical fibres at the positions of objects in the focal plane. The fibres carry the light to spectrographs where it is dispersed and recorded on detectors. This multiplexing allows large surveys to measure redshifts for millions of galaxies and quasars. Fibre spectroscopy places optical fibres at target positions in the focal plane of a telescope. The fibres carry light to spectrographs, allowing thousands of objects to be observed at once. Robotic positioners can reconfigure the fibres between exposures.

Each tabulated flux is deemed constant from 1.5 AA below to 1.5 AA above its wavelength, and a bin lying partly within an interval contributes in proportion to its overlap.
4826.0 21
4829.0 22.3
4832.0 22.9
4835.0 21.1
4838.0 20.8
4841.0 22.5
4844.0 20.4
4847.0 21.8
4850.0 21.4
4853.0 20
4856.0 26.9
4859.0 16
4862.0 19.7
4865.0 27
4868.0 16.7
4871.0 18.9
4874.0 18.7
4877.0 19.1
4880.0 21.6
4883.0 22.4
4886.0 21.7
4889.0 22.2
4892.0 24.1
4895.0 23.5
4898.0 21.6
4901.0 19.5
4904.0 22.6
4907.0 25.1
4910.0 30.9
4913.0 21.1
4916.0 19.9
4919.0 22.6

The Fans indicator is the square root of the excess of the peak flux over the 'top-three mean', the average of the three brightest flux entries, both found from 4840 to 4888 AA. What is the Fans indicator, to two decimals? 1.24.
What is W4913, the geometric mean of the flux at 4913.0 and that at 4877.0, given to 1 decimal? 20.1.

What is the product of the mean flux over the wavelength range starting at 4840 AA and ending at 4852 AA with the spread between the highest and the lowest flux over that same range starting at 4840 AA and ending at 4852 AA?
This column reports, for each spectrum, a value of 45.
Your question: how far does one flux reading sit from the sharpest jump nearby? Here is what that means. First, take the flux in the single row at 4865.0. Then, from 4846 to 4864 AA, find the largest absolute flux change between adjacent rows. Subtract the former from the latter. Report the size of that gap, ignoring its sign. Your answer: 16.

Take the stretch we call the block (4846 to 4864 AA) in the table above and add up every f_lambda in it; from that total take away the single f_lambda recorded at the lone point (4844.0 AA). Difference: 105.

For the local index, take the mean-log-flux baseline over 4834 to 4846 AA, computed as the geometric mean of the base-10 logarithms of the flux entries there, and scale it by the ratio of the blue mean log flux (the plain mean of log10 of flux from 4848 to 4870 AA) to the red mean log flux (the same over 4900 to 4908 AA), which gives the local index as 1.29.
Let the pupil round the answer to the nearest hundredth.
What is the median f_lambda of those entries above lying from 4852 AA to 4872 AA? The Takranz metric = 19.70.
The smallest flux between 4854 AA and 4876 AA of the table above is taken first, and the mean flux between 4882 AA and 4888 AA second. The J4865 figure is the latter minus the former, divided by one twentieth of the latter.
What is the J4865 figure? 5.5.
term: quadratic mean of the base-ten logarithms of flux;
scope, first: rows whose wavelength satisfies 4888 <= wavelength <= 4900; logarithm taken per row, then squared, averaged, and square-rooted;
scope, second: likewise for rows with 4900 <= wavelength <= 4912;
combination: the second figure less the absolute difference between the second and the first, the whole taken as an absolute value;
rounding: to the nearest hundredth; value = 1.36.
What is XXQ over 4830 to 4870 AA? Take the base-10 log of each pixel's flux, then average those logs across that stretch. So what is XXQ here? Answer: 1.32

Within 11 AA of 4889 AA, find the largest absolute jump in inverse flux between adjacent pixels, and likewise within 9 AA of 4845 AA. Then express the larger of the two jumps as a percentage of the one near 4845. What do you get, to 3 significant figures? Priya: 100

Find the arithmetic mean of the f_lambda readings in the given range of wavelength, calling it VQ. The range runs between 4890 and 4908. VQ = 22.7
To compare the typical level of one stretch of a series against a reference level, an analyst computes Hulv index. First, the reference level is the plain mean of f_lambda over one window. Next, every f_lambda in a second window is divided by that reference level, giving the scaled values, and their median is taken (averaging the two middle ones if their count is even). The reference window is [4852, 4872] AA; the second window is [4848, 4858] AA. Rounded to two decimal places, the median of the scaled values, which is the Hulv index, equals 1.03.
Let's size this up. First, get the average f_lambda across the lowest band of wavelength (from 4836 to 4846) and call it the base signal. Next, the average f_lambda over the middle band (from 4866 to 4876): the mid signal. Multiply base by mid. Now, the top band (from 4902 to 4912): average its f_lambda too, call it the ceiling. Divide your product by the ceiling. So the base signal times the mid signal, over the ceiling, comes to 15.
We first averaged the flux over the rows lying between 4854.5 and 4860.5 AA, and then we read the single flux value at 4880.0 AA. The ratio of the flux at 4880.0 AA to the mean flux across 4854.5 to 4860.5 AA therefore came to 1.01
